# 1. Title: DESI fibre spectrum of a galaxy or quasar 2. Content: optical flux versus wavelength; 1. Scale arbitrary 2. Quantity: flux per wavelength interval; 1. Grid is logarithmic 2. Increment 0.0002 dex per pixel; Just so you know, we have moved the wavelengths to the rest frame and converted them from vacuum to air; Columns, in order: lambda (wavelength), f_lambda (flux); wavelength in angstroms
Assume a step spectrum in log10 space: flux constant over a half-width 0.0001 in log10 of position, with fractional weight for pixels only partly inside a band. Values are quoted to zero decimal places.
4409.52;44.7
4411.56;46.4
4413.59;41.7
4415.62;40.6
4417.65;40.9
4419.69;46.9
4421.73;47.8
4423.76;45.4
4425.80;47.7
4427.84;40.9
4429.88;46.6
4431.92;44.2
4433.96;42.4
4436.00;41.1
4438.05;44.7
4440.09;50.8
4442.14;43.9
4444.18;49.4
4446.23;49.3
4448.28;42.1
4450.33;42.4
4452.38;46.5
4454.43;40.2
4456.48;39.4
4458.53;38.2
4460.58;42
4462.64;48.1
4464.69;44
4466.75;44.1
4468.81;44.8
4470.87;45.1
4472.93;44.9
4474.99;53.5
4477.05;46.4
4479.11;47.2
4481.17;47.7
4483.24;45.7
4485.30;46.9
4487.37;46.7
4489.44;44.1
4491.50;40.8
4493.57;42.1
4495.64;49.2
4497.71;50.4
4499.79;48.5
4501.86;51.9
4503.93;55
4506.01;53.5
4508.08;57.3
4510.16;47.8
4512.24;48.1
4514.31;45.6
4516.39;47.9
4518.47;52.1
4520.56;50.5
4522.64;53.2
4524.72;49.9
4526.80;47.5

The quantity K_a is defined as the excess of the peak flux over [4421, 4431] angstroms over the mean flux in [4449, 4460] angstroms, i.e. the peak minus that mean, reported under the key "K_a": 6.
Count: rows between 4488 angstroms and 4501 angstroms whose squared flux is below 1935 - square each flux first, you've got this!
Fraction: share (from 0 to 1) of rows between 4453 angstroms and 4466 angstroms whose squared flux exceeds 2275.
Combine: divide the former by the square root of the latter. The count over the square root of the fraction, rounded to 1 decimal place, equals 4.9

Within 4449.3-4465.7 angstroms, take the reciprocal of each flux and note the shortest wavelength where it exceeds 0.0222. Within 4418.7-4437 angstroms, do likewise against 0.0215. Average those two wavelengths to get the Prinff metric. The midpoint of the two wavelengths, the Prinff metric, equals 4437.0 angstroms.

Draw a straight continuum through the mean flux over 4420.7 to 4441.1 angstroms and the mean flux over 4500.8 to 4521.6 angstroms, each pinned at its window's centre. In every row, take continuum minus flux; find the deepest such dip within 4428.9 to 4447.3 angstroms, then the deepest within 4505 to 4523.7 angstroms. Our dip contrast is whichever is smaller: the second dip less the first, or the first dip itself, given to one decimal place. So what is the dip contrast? 1.2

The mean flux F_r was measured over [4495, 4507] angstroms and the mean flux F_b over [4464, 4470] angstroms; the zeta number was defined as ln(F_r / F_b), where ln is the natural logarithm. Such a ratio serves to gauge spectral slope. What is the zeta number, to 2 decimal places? 0.15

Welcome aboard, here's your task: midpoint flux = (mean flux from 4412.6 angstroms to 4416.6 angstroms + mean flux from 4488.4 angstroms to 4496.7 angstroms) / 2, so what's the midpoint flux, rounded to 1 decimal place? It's 42.6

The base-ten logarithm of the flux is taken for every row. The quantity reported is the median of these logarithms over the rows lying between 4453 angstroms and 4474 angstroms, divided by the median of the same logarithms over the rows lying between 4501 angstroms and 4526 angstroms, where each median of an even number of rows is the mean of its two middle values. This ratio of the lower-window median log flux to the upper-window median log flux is 0.962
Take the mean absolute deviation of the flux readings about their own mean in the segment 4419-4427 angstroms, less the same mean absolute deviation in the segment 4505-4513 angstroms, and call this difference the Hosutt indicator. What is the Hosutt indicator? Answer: -2.9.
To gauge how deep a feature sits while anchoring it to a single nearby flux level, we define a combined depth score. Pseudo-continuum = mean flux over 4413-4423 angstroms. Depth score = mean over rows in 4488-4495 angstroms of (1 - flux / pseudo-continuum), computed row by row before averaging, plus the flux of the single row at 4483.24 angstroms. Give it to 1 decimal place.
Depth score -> 45.7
